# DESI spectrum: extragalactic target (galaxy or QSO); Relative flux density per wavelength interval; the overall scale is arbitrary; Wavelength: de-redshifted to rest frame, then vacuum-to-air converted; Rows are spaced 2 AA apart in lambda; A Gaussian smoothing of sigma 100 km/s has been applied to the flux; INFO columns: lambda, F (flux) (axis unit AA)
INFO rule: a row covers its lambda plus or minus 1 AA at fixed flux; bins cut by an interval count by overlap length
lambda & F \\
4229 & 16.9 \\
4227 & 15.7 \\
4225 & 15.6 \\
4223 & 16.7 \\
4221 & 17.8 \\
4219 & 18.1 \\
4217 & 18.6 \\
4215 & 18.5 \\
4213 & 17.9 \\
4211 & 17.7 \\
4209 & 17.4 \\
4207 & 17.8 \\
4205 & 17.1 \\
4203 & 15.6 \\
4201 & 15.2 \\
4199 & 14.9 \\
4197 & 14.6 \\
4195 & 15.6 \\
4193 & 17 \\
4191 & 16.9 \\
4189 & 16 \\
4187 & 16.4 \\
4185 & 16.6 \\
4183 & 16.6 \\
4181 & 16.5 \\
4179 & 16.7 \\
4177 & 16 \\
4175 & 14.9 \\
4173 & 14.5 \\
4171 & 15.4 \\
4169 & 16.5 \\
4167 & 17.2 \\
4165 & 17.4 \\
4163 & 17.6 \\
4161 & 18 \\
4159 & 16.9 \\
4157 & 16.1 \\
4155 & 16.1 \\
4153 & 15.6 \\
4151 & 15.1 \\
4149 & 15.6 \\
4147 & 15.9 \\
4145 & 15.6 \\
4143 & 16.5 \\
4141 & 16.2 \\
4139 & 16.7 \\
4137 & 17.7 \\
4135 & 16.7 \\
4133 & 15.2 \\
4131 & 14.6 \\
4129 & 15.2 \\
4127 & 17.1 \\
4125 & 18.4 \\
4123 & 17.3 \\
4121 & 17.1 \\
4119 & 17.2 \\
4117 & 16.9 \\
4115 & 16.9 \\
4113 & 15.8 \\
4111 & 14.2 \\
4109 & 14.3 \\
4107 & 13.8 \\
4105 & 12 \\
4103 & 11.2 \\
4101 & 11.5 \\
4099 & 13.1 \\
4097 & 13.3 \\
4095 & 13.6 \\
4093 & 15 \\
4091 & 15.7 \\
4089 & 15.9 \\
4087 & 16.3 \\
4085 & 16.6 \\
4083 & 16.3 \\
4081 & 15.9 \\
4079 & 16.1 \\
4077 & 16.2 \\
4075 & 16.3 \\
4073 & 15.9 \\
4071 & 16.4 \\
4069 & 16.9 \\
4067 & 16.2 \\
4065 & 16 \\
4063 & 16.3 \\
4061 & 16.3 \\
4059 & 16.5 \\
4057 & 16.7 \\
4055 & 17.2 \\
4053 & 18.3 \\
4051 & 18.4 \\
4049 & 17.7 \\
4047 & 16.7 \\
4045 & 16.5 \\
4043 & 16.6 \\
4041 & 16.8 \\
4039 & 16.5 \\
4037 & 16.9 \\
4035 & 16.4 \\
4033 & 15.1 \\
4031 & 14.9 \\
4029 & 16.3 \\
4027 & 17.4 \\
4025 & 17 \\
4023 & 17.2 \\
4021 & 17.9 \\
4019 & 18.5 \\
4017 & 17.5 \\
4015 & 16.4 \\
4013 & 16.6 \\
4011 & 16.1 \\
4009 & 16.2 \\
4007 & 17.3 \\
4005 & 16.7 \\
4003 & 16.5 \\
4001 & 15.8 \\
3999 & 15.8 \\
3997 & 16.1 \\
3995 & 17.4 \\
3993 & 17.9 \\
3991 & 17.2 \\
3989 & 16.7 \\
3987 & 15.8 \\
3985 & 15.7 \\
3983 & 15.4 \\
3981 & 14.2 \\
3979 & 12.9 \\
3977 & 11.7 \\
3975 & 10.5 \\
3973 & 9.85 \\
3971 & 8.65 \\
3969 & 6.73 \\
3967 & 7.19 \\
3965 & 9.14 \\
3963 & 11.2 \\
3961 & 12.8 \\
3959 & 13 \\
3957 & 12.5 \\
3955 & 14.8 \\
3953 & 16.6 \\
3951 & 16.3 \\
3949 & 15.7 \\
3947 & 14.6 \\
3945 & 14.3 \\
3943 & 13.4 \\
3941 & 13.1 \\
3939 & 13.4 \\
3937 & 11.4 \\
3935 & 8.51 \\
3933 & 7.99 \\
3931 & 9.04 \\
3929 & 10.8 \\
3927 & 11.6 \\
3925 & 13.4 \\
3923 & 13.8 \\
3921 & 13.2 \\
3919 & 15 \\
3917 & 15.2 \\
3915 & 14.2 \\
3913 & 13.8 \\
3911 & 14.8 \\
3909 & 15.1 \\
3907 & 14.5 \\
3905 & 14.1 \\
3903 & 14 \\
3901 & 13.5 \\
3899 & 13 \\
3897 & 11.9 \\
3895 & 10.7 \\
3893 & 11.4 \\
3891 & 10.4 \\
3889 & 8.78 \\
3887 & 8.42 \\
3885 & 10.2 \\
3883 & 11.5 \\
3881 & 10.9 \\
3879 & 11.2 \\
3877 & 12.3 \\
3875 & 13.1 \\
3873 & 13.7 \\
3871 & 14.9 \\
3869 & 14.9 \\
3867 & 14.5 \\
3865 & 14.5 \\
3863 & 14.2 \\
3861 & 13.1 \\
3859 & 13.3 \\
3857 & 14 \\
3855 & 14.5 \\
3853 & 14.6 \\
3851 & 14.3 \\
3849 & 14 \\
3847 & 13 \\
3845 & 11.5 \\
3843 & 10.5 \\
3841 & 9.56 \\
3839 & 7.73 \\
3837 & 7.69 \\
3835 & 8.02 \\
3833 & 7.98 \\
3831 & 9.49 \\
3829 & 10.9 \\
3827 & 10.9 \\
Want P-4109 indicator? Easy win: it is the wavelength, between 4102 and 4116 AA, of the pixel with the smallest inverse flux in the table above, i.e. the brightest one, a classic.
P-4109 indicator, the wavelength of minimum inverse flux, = 4115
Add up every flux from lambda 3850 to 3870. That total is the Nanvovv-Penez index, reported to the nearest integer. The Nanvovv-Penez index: 142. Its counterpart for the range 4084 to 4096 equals 93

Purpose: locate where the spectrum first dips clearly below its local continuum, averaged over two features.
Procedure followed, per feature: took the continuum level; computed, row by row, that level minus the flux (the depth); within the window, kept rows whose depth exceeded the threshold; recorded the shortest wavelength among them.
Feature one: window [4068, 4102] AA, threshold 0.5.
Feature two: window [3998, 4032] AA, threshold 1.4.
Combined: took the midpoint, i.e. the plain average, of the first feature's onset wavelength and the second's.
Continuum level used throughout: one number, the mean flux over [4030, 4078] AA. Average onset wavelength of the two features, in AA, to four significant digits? 4052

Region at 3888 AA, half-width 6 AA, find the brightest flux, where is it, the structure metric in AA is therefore 3883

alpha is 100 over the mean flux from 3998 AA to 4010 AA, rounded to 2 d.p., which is 6.10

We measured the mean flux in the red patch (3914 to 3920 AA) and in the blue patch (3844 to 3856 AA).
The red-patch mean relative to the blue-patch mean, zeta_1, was 1.08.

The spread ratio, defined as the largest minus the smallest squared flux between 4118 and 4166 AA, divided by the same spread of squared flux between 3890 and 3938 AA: 0.75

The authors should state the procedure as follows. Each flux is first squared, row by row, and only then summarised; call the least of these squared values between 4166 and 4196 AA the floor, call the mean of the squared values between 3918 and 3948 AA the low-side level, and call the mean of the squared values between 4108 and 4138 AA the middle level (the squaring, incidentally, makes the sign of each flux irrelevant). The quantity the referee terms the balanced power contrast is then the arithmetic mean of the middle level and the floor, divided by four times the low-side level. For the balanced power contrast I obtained 0.39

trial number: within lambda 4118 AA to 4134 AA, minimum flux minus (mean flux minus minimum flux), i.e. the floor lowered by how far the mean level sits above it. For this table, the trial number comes 13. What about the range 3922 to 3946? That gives 4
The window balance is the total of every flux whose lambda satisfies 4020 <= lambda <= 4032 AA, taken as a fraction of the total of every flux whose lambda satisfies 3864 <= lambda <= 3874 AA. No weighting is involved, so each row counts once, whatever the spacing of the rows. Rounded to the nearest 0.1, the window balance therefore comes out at 1.4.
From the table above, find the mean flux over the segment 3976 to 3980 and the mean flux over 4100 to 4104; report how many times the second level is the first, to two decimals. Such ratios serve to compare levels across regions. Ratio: 0.92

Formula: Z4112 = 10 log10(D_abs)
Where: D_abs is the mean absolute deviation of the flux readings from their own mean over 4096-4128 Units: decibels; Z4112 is 3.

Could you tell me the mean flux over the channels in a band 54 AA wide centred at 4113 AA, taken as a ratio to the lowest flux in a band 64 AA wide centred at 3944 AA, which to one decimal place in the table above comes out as 2.3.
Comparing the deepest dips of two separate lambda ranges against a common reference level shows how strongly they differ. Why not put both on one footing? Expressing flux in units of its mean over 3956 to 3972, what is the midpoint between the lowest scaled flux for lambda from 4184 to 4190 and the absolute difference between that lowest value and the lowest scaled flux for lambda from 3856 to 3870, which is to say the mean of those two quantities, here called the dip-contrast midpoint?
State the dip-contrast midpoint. 0.93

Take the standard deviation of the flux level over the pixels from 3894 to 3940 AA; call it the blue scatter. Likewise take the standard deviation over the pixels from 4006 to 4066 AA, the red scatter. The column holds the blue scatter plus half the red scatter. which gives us 2.5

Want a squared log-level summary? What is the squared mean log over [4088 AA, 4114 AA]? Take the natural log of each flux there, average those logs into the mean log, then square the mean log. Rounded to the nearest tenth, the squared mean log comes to 6.9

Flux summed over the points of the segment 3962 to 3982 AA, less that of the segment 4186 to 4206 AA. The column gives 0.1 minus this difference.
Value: 57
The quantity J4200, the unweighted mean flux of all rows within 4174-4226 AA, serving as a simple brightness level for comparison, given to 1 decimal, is 16.6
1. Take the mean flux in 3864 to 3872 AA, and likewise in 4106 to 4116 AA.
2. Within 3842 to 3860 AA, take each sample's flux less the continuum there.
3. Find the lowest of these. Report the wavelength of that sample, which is 3843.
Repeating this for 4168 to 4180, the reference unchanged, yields 4173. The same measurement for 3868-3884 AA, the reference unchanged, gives 3881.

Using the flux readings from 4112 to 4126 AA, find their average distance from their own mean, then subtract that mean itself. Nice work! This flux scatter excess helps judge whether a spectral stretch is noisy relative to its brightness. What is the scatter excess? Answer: -16.6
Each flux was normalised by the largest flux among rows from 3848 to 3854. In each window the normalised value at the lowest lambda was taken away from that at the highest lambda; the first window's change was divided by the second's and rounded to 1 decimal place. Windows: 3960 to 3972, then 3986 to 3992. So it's -3.0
